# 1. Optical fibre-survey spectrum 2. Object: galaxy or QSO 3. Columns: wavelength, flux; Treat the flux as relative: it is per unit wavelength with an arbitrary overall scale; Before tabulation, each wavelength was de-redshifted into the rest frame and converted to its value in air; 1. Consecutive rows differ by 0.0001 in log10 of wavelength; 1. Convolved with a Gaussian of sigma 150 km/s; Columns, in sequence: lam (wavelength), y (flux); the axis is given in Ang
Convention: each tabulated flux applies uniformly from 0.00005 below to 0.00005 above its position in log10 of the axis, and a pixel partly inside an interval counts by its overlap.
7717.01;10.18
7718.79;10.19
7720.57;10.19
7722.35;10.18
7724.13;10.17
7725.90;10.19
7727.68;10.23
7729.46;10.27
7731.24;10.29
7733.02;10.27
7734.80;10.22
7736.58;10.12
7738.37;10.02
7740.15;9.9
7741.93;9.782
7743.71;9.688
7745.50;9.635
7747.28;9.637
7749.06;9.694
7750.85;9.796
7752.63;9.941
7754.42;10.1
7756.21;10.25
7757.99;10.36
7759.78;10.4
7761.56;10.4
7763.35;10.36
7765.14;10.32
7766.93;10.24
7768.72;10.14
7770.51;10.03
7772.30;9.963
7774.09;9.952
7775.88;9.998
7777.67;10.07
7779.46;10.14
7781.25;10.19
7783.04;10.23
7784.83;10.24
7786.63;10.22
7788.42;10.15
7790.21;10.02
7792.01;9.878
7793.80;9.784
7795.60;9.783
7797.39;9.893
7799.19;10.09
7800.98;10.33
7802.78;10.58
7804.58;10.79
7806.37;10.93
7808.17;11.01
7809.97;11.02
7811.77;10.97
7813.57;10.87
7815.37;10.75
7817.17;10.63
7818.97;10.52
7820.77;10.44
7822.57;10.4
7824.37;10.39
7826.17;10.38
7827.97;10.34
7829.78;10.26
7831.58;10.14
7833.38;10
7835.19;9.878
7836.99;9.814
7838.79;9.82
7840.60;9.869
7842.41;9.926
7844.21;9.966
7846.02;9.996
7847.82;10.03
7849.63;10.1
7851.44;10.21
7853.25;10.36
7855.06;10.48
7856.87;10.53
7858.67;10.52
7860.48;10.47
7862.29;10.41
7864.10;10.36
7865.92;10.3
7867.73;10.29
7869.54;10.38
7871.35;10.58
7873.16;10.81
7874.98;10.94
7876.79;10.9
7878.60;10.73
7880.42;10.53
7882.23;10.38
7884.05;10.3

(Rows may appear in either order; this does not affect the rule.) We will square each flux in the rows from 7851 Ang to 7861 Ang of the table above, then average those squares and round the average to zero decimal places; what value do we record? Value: 109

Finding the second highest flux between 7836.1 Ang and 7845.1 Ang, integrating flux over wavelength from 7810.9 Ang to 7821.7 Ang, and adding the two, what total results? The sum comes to 125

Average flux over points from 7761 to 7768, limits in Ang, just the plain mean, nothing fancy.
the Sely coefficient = 10.3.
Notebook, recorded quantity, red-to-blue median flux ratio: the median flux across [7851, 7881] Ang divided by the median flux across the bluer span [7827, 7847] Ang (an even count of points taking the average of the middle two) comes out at 1.05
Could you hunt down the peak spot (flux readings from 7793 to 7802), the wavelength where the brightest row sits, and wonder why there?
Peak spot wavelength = 7800.98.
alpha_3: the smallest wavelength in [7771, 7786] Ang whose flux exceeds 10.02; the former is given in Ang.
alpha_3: 7777.67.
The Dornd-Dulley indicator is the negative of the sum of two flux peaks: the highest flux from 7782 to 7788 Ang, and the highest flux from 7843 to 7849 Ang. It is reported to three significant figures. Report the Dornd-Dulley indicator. -20.3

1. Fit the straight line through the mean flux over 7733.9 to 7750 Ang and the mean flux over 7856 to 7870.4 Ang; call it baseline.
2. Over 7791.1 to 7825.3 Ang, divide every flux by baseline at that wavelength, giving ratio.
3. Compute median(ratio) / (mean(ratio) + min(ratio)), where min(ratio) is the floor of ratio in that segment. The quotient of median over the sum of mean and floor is 0.515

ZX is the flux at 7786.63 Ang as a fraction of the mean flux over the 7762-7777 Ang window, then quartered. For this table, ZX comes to 0.252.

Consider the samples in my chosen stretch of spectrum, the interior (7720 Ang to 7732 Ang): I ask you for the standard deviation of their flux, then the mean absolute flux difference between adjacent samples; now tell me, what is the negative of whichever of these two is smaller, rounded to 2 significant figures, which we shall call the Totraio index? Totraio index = -0.023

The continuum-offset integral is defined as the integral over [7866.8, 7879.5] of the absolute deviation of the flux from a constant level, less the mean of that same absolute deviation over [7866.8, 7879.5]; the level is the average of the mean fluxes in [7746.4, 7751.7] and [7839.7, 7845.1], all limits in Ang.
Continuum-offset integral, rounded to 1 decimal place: 9.9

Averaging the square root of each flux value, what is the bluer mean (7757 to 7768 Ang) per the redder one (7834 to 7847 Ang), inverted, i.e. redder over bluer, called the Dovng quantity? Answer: 0.98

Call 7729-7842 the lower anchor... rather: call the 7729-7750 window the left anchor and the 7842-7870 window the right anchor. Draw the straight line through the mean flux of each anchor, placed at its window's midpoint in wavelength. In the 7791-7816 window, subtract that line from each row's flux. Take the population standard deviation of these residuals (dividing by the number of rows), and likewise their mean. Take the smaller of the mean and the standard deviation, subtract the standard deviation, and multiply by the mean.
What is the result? -0.040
